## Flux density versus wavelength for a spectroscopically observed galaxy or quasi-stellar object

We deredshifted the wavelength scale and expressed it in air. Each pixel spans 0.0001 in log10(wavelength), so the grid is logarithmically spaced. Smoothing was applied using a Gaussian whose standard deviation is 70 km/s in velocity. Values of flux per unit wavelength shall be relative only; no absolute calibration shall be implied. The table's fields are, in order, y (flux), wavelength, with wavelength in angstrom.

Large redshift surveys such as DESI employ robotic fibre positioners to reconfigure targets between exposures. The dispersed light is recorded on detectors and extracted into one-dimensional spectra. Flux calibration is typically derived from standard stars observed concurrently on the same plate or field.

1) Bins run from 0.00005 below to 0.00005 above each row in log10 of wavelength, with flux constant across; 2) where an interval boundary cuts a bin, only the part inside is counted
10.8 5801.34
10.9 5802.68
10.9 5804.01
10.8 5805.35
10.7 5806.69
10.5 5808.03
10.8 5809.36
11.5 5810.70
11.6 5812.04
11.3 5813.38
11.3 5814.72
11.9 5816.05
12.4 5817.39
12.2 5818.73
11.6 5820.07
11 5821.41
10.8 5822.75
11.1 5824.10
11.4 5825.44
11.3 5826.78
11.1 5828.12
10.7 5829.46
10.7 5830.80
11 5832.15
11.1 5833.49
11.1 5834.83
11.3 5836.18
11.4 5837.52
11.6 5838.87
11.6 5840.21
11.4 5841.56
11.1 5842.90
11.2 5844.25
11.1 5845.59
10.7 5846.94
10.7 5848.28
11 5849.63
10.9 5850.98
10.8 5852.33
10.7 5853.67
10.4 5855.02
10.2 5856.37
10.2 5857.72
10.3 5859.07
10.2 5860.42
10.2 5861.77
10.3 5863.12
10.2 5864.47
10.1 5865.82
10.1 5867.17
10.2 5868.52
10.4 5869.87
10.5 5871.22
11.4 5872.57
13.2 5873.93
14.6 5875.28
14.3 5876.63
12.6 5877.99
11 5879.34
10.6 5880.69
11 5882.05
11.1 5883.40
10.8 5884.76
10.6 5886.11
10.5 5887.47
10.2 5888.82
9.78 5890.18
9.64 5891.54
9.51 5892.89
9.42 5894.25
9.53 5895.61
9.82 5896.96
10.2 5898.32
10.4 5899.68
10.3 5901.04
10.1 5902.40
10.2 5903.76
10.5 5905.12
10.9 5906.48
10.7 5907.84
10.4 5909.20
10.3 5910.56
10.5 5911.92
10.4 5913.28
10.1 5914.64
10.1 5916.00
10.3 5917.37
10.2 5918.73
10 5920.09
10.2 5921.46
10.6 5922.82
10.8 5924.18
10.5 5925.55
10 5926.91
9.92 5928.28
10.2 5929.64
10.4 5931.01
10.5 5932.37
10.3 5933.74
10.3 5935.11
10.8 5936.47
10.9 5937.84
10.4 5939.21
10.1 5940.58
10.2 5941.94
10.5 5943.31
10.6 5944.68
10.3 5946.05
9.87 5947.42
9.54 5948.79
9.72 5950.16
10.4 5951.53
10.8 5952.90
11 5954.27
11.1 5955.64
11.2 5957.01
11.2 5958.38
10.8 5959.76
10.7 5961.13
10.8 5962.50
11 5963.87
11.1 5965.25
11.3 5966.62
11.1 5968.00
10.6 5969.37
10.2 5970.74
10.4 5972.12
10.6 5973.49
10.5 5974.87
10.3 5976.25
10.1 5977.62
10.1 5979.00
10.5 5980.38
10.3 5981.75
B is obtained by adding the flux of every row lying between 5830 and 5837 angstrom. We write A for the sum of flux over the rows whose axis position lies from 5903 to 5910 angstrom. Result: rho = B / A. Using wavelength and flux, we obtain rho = 1.05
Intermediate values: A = 52.7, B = 55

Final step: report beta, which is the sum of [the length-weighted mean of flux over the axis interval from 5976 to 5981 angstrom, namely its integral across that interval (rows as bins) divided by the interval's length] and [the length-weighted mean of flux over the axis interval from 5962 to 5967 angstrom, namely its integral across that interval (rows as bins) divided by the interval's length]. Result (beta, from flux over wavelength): 21.3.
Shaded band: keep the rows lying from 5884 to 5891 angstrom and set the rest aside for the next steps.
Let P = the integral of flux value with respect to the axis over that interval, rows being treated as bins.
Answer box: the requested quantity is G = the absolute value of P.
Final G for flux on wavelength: 72.5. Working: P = 72.5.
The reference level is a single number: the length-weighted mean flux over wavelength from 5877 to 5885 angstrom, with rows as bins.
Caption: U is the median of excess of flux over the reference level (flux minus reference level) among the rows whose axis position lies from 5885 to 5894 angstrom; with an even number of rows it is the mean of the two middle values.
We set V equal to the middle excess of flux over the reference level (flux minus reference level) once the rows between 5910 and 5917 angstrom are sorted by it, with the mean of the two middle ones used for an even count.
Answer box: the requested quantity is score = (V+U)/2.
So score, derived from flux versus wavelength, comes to -1.17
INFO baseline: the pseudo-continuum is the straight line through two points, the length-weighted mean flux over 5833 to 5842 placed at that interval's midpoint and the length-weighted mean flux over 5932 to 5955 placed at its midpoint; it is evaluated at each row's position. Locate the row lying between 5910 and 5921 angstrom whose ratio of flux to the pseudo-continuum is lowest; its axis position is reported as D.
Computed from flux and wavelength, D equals 5920.09 angstrom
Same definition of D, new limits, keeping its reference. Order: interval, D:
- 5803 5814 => 5808.03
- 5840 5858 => 5856.37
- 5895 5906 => 5895.61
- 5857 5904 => 5894.25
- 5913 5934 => 5928.28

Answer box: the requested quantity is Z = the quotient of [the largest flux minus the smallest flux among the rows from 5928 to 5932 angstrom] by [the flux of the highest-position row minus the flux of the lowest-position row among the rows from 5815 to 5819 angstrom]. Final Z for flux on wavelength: 2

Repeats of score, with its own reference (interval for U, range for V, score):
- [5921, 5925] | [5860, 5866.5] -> -0.92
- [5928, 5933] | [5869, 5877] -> -0.02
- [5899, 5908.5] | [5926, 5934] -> -0.99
